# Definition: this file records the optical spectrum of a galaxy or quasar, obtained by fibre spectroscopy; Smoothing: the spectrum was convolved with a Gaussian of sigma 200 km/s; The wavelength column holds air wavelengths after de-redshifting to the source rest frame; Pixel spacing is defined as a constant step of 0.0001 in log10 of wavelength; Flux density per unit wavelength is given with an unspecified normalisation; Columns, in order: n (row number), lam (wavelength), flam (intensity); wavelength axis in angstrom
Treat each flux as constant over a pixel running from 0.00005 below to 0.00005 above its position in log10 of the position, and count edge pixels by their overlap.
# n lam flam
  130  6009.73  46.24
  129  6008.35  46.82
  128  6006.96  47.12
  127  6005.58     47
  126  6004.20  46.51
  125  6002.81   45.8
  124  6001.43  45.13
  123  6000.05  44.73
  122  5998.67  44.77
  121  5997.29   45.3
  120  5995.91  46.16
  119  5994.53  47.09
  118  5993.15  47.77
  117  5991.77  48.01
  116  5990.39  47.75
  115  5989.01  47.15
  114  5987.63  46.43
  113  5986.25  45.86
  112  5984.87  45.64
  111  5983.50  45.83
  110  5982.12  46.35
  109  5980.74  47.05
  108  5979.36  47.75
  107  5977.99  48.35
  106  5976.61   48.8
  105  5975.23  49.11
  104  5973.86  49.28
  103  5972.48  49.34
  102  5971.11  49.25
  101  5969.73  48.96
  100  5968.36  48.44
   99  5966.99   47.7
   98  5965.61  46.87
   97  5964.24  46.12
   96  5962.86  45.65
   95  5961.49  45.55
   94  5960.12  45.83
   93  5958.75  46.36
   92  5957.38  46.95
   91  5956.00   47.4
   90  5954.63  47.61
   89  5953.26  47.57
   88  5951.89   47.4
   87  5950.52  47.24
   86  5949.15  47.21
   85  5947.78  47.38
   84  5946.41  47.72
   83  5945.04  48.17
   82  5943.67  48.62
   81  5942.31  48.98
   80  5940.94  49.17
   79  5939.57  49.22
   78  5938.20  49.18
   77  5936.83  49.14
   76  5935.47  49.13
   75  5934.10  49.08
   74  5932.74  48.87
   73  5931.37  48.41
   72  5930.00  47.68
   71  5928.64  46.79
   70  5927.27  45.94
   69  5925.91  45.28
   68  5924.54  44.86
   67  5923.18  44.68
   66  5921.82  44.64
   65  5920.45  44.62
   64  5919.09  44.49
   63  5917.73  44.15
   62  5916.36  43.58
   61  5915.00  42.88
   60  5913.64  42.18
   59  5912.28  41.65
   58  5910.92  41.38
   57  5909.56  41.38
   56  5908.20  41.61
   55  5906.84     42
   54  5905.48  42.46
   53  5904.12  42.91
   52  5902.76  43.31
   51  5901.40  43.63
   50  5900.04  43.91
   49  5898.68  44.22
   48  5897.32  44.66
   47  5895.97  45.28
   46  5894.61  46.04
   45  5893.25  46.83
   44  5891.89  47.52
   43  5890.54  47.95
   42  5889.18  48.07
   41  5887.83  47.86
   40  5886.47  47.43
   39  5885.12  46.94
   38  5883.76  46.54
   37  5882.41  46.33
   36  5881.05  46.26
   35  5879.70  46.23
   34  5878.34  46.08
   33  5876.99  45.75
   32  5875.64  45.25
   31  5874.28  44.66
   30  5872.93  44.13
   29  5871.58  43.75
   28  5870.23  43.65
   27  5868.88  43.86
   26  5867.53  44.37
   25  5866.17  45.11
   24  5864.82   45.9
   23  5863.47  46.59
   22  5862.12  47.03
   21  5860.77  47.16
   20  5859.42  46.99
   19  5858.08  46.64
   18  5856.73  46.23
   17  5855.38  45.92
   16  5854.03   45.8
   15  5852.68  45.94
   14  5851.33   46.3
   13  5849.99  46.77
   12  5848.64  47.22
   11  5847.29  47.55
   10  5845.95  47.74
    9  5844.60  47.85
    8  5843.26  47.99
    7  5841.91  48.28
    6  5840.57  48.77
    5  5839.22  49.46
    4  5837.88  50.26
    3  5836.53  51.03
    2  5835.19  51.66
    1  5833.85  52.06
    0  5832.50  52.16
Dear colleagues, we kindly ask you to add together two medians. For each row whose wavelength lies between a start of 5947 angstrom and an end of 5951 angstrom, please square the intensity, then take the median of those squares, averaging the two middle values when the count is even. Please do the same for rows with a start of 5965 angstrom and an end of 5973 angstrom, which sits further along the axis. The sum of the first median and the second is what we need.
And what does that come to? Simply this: 4603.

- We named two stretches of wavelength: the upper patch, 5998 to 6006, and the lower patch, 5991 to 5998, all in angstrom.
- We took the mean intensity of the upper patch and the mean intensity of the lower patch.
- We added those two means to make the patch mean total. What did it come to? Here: 92.5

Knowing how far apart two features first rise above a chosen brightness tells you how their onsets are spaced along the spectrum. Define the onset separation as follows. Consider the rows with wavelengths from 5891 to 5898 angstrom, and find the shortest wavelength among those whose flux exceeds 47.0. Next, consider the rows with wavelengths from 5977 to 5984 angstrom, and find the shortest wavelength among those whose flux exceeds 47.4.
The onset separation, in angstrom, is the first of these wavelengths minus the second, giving -86.1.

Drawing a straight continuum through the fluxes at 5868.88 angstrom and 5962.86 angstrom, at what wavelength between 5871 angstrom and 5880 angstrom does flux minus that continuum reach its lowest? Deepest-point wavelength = 5871.58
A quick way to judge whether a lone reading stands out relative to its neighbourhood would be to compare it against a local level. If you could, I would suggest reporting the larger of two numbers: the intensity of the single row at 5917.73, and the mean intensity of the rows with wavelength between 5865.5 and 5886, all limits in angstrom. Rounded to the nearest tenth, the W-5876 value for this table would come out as 45.3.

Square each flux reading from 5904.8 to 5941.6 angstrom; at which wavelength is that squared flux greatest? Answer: 5939.57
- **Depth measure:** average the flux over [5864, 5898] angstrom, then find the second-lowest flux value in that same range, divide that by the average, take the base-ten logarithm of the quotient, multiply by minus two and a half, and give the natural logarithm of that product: -2.97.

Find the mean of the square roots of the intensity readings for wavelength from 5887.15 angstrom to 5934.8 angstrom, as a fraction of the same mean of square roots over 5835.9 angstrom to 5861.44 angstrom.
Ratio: 0.97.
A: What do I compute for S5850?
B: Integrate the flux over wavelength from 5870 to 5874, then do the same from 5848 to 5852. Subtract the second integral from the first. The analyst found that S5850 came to -11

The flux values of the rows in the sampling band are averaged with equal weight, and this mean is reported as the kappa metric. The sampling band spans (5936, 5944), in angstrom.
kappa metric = 49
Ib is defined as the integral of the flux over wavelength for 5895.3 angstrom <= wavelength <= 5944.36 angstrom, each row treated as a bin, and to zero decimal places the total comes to 2222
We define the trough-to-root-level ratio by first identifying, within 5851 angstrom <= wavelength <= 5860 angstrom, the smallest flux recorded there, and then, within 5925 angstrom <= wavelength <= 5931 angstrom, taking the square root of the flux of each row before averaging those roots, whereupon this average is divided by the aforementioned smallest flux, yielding 0.149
